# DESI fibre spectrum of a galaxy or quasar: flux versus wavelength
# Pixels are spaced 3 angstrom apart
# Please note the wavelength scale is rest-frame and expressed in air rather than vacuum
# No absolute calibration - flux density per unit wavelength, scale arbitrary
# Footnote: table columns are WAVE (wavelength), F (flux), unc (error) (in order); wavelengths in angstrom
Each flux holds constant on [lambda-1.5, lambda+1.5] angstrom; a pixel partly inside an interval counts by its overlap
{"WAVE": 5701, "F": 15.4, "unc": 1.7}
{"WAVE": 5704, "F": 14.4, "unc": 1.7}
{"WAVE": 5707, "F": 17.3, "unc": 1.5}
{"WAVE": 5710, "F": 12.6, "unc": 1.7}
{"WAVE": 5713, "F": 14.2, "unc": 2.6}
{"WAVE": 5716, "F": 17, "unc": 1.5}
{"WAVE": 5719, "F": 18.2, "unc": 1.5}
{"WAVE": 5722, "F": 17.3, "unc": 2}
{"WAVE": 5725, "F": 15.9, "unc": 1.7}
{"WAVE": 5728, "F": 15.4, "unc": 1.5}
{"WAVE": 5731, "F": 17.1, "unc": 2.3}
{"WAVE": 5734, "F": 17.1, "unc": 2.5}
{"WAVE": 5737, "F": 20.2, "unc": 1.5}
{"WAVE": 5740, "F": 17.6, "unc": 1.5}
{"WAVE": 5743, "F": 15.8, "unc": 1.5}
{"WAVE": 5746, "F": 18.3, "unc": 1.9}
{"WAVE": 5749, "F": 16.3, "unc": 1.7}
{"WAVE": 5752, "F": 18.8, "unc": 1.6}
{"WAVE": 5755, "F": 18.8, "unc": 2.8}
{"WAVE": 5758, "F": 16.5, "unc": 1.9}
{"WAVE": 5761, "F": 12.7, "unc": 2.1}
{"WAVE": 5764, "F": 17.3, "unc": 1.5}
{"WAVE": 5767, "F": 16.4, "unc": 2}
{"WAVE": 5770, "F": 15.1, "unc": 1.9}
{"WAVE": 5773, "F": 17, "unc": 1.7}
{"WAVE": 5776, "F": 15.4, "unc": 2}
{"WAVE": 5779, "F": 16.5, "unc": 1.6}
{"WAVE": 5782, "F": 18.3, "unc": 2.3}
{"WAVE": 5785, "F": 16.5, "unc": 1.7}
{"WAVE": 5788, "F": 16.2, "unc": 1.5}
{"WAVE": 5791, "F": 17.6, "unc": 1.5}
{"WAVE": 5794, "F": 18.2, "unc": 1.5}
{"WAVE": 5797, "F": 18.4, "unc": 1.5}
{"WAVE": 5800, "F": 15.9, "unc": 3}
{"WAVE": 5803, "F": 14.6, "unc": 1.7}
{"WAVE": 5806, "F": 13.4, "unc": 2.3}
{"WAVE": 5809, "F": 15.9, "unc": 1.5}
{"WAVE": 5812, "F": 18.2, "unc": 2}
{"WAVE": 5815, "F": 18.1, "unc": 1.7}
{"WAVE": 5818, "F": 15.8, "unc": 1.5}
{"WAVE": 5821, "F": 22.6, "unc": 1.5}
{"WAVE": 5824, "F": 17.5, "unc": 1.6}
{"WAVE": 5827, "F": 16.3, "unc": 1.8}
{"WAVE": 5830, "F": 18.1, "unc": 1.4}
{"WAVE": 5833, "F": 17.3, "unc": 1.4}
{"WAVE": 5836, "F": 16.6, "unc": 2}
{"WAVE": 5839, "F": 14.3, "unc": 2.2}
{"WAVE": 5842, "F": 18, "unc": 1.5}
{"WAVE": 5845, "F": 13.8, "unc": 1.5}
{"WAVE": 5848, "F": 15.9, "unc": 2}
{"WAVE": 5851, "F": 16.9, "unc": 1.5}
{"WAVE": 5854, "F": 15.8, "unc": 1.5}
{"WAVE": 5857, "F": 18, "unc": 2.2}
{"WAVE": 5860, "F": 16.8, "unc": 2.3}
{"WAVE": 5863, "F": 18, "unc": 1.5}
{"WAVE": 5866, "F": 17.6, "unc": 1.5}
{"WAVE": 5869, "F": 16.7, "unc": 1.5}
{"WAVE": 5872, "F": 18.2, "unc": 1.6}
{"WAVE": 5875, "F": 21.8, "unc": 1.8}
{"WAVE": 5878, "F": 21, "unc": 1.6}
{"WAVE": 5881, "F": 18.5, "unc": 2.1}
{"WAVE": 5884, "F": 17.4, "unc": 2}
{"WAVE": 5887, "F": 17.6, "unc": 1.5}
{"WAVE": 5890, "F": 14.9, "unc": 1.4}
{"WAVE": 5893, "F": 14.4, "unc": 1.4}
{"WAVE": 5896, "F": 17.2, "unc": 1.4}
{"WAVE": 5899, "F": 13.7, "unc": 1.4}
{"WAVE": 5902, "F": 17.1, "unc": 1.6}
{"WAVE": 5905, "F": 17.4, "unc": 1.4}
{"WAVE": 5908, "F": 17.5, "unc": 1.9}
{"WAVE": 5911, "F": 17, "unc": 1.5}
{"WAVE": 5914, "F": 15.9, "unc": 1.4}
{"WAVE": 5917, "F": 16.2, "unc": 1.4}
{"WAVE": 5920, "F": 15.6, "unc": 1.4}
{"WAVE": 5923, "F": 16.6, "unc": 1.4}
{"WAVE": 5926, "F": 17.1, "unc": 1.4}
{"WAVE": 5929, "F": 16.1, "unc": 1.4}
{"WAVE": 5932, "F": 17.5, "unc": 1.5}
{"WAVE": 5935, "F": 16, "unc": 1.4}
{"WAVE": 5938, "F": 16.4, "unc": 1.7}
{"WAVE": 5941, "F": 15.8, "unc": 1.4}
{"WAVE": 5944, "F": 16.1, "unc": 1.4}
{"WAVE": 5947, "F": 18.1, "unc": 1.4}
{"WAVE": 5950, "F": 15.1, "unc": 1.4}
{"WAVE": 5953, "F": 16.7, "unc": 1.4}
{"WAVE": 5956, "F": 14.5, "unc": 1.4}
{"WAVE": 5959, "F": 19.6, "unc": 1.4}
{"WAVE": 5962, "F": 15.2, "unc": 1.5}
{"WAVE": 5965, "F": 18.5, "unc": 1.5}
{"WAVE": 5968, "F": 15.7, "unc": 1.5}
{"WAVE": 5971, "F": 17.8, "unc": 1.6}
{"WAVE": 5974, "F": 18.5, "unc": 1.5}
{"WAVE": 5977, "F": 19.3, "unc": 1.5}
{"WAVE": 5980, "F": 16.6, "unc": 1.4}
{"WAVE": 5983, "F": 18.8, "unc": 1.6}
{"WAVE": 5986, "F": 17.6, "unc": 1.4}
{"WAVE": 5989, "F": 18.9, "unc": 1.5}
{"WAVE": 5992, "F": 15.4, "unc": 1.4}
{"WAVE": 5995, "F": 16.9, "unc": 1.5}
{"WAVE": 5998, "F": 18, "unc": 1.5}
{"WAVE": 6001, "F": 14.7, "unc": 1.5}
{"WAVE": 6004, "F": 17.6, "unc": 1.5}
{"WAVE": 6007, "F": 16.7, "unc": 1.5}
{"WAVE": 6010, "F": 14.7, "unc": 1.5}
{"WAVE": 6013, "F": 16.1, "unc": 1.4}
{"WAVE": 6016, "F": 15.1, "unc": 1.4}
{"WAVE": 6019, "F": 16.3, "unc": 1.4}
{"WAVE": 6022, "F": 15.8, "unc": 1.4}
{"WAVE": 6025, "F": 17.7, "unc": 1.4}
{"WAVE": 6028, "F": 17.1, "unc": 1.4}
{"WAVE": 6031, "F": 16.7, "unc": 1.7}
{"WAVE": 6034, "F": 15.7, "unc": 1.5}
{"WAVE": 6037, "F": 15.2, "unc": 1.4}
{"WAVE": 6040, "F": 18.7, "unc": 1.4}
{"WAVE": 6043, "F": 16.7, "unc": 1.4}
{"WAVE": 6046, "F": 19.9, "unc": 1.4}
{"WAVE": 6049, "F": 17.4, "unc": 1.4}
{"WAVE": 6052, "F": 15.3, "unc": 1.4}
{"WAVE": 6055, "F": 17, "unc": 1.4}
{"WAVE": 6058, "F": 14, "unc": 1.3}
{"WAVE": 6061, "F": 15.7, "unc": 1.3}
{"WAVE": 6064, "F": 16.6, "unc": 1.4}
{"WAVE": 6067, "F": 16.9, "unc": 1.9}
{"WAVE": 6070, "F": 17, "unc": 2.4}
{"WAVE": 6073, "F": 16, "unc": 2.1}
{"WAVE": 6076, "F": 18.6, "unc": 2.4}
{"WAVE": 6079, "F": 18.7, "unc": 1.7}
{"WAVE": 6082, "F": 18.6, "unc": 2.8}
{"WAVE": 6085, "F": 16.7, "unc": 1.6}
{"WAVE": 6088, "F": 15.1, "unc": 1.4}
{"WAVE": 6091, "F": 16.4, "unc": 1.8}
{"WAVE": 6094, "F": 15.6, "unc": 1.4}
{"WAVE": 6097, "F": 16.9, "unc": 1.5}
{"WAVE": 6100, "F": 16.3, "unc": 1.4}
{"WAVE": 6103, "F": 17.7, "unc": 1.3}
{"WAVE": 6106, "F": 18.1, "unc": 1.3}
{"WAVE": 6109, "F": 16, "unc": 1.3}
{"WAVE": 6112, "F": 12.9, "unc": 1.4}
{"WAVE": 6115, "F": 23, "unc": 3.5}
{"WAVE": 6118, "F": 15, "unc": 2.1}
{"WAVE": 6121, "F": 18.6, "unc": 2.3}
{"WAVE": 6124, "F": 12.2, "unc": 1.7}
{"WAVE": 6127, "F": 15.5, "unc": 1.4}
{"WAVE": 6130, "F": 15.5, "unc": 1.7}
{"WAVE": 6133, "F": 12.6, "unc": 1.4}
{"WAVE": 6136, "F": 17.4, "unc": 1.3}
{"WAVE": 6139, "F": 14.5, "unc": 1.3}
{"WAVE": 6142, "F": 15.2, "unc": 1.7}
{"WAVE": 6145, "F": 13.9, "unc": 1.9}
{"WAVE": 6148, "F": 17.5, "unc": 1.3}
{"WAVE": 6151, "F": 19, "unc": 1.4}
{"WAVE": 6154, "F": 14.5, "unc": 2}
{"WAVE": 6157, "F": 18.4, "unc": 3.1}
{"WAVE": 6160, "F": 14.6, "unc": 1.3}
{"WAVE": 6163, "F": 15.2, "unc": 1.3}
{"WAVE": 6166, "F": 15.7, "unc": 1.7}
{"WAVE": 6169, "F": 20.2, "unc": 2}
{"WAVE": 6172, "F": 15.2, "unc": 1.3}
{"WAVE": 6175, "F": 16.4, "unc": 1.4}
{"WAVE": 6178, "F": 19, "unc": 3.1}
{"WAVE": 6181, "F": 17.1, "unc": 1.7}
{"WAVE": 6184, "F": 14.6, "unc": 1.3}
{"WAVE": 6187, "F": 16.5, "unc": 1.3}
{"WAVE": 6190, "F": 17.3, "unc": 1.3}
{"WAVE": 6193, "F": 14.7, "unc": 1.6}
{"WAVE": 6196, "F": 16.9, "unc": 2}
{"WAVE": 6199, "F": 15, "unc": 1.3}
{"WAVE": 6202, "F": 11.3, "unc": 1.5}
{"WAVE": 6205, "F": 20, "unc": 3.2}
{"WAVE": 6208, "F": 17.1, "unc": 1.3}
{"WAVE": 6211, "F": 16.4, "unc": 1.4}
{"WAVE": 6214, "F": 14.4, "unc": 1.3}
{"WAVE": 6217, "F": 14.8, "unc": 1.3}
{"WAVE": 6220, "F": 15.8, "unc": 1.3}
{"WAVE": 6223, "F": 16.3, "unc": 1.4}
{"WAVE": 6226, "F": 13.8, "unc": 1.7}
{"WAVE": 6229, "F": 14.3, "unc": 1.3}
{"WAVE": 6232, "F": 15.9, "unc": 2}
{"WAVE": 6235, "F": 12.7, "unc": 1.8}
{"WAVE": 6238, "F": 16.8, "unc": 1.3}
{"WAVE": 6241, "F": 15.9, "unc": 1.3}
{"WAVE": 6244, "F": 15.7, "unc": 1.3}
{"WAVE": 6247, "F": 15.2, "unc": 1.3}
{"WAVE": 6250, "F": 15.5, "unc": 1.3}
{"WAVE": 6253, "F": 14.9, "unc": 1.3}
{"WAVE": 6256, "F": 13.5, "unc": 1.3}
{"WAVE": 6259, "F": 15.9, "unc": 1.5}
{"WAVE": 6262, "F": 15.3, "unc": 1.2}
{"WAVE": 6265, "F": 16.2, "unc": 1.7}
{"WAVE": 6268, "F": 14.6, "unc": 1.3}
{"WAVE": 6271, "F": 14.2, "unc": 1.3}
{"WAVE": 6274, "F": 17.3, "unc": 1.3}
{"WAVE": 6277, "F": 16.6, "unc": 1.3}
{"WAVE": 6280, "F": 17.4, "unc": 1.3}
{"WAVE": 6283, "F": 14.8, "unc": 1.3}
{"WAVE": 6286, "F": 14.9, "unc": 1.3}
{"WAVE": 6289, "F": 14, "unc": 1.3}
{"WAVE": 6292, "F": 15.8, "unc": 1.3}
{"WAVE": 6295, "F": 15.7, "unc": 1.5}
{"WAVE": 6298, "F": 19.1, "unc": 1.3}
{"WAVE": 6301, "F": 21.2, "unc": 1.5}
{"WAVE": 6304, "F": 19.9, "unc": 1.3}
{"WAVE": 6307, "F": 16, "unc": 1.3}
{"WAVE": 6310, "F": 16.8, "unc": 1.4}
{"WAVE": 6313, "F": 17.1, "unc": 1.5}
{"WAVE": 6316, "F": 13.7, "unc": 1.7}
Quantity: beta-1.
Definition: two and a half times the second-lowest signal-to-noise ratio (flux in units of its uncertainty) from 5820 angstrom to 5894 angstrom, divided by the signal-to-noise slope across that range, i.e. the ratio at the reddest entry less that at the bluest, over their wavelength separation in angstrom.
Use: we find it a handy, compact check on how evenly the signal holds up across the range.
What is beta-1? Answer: -275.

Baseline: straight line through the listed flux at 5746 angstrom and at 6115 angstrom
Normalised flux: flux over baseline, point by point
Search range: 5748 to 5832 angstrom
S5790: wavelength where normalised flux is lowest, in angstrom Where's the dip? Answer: 5761 angstrom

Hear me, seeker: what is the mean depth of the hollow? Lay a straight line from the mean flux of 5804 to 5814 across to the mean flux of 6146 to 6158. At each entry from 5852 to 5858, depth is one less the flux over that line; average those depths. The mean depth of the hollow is -0.05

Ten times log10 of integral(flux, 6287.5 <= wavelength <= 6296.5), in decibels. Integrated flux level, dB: 21.4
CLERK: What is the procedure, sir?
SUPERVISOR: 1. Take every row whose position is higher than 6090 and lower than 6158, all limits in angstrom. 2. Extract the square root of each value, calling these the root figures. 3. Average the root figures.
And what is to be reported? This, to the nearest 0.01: 4.01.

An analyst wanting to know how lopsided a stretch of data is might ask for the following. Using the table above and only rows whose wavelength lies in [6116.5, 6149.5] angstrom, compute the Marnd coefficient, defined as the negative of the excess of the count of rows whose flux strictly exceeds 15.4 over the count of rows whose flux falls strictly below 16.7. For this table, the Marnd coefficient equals 3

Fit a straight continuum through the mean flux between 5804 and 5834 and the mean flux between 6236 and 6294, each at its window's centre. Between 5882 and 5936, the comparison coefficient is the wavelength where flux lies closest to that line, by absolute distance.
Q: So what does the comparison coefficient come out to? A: 5911 angstrom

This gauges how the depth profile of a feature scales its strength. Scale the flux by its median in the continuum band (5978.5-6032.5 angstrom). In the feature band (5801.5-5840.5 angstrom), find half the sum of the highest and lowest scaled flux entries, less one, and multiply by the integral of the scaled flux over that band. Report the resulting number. 3.1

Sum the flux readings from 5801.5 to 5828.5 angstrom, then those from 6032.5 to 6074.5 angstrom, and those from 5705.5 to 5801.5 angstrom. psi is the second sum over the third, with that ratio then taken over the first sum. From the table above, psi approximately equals 0.0028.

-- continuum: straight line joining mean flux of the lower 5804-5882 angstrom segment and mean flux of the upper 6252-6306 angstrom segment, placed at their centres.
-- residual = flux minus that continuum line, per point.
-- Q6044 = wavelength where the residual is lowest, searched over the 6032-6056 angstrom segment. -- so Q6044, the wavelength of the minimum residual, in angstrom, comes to 6037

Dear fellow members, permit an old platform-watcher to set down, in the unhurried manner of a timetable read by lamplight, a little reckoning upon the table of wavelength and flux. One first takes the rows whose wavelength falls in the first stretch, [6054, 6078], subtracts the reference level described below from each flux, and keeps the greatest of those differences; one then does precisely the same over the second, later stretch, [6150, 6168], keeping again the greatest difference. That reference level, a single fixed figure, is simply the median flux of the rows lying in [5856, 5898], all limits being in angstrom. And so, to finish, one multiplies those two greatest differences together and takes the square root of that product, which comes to 1.2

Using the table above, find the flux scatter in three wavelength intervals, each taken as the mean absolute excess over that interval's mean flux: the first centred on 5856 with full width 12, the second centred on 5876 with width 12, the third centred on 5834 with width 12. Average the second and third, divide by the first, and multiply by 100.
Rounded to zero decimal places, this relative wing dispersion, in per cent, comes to 232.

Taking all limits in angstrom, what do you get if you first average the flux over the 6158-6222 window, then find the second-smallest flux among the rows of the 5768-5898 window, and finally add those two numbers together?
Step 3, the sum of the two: 29.9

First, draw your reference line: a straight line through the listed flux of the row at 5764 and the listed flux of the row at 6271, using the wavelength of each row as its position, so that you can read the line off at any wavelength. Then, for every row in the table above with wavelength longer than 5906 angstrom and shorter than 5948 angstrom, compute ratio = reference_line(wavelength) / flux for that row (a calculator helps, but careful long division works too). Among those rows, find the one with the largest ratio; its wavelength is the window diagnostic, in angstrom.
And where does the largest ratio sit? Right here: 5920 angstrom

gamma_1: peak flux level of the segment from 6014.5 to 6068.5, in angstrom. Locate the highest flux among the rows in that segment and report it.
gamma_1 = 19.9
